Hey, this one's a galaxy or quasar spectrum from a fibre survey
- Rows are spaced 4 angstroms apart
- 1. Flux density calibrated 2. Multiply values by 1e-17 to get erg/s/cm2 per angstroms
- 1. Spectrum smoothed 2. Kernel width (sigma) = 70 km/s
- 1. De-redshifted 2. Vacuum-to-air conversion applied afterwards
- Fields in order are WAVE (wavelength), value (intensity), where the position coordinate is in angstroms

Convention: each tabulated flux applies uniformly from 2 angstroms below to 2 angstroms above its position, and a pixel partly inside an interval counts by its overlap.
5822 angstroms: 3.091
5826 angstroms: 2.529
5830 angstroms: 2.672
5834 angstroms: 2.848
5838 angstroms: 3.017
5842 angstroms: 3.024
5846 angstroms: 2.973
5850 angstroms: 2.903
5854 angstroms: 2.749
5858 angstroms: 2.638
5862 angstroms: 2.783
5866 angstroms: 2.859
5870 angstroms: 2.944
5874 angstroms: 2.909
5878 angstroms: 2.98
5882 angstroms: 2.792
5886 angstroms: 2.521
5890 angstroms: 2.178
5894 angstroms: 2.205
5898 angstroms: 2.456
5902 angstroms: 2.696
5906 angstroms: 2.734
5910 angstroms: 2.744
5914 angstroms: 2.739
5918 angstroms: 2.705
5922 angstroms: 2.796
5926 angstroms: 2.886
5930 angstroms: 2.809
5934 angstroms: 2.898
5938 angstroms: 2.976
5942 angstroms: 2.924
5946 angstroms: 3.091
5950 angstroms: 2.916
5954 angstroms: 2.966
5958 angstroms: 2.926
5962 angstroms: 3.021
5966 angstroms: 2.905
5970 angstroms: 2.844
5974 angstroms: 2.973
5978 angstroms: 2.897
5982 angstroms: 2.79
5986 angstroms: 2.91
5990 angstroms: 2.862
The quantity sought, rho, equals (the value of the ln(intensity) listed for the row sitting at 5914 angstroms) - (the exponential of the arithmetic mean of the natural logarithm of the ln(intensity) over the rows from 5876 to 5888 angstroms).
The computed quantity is 0.00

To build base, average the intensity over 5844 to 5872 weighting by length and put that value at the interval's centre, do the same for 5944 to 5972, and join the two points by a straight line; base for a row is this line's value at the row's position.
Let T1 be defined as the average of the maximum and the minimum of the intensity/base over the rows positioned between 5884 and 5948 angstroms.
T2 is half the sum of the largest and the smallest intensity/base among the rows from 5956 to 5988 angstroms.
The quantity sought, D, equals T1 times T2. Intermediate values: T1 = 0.905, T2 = 0.98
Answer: 0.89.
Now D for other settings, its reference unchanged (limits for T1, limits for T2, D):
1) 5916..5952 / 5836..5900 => 0.91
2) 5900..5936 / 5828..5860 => 0.96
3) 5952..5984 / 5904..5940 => 0.95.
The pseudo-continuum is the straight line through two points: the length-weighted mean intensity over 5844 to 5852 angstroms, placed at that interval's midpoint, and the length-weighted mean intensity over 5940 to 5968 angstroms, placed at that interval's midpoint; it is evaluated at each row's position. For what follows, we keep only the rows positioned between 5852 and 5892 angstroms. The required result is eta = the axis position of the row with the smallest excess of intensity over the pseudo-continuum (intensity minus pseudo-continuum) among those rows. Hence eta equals 5890 angstroms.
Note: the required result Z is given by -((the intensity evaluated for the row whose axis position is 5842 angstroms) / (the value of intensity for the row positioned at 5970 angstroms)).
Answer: -1.06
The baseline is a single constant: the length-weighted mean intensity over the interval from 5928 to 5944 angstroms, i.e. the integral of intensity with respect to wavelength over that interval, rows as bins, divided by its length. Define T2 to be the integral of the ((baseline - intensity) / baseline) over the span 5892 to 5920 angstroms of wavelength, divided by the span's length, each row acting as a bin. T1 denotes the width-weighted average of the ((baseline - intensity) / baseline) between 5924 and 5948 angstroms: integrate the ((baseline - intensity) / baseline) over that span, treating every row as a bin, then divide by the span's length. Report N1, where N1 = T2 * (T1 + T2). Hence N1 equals 0.009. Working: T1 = -0.010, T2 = 0.10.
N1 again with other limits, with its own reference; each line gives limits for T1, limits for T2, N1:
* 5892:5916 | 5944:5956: -0.002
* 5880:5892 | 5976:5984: 0.003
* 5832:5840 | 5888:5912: 0.018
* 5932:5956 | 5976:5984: 0.000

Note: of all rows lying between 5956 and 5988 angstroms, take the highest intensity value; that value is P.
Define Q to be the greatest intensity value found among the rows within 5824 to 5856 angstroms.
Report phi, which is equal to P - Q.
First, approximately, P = 3.021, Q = 3.024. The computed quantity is 0.00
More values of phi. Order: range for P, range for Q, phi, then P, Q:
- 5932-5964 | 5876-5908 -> 0.11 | 3.091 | 2.98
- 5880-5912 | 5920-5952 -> -0.30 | 2.792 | 3.091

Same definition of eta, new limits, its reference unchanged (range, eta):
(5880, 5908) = 5890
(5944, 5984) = 5982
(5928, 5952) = 5930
